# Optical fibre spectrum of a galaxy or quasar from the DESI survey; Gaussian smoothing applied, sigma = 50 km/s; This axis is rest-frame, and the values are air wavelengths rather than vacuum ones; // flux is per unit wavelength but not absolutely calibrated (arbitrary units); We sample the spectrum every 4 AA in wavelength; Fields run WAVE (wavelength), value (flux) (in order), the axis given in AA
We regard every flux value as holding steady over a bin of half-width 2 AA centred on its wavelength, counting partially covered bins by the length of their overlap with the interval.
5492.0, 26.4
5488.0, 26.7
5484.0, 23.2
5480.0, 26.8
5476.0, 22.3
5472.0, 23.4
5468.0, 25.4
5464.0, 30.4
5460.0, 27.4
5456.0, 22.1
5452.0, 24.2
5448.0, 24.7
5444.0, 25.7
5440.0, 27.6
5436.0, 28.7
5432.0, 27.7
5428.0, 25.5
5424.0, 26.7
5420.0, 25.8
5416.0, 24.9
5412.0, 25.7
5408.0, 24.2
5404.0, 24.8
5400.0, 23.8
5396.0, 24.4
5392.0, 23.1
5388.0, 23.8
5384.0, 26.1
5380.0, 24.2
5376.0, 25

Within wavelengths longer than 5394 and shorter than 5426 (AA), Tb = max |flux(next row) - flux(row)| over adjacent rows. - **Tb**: 1.5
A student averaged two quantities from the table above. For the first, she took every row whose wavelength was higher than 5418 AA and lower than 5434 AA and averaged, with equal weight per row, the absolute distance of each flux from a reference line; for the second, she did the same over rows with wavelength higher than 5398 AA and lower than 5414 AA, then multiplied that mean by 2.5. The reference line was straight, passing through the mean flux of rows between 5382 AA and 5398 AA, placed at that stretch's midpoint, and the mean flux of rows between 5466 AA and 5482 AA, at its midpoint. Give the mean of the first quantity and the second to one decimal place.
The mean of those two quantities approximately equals 1.8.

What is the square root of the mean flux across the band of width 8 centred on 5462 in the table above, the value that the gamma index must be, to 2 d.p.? 5.38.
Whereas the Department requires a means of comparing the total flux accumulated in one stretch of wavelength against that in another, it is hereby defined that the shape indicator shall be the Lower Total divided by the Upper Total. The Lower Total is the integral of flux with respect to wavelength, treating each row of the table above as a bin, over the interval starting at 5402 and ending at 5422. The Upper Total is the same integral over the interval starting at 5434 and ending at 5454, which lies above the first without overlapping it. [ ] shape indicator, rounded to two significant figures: 0.96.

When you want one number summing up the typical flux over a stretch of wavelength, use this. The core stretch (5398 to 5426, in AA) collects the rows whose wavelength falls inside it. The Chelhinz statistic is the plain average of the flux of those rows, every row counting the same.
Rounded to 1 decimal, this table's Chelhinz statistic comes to 25.1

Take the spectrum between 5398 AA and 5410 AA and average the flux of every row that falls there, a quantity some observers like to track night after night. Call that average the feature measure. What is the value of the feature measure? 24.3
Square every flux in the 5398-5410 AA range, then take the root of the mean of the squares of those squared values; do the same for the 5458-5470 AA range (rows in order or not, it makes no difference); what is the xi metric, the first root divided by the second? 0.75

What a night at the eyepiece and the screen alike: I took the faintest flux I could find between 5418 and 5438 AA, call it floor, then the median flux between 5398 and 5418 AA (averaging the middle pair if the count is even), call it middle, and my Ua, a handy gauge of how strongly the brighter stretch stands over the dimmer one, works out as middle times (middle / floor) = 24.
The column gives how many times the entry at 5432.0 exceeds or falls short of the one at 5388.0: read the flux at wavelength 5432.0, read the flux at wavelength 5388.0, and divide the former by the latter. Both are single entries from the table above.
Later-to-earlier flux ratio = 1.16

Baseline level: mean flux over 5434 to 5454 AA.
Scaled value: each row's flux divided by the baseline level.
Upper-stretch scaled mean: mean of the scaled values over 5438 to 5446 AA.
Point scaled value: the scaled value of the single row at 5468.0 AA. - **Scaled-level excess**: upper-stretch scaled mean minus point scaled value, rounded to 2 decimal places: 0.05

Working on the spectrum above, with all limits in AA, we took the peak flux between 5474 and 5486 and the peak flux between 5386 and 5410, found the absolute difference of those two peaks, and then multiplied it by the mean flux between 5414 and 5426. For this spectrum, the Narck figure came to 52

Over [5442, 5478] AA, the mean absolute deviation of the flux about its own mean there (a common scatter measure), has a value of 1.9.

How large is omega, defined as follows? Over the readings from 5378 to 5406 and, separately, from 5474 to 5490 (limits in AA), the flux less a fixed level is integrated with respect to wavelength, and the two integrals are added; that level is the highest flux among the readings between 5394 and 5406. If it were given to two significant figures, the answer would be -14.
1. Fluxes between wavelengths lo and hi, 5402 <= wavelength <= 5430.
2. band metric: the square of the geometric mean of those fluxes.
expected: 643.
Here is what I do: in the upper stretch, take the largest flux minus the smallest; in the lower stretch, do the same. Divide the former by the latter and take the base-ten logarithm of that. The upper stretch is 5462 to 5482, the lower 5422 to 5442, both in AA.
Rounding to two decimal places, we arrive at 0.40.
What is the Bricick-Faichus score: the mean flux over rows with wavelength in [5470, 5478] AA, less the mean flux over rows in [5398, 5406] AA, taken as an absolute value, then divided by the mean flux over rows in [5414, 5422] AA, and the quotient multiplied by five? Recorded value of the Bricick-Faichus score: 0.3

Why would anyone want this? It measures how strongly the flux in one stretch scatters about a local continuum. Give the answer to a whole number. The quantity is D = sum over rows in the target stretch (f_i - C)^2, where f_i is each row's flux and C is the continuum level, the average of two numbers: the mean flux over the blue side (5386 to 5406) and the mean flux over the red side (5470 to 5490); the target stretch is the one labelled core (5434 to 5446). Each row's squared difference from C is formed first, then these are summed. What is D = 33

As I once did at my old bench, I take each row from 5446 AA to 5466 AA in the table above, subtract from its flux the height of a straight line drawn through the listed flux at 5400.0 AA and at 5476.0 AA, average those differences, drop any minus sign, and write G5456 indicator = 3.1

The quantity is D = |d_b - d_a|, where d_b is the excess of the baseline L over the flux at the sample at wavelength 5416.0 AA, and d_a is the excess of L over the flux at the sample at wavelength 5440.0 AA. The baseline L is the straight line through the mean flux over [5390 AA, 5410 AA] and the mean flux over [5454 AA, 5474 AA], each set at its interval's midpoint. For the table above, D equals 2.1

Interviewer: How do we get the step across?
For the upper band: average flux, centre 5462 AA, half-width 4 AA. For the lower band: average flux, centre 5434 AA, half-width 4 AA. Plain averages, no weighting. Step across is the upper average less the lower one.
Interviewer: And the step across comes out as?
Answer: 0.7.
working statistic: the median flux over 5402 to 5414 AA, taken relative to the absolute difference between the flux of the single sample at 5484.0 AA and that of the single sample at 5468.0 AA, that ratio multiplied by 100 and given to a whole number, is 1127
